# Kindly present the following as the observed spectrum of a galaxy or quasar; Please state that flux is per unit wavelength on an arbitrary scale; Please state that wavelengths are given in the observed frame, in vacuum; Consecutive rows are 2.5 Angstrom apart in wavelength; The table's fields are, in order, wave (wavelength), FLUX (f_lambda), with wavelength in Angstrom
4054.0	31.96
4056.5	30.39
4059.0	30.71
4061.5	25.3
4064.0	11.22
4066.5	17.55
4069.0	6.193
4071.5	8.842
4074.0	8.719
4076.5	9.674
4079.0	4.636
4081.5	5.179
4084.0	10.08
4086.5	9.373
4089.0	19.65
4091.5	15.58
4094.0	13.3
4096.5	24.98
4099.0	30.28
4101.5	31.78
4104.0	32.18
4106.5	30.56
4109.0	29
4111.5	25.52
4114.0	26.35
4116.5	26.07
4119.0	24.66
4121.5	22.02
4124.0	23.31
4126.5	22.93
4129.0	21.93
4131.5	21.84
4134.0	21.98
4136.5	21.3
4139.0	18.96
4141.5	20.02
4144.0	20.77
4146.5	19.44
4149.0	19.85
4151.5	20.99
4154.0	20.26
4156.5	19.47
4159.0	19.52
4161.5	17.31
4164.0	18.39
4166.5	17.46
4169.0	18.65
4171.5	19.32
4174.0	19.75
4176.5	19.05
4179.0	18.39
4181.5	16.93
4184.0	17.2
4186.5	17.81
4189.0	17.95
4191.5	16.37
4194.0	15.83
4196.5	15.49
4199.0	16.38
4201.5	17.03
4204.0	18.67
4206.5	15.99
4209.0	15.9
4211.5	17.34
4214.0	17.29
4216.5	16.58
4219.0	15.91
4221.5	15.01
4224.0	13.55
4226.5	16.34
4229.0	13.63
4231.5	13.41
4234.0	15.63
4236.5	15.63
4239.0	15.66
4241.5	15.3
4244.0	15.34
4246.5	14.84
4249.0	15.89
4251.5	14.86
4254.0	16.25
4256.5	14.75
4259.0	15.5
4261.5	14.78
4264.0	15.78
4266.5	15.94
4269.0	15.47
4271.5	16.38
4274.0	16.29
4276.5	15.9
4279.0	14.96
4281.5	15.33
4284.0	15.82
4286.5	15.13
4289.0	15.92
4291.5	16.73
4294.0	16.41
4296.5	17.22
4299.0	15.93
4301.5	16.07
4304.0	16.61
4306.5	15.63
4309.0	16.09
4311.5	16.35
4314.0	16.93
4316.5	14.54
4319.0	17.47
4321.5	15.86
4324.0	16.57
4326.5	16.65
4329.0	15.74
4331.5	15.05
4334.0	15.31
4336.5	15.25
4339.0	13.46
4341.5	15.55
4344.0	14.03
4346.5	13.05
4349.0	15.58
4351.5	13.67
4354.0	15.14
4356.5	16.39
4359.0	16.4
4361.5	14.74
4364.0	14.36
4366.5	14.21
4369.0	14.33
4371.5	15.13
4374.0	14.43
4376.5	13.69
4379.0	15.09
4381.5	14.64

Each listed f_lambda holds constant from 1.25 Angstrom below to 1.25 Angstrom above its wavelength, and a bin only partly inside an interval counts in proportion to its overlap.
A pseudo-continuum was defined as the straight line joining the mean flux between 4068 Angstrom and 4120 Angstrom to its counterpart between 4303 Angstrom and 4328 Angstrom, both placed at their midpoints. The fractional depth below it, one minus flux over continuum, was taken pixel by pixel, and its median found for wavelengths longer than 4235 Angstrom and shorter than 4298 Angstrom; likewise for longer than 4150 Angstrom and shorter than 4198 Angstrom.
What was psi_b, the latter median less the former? -0.10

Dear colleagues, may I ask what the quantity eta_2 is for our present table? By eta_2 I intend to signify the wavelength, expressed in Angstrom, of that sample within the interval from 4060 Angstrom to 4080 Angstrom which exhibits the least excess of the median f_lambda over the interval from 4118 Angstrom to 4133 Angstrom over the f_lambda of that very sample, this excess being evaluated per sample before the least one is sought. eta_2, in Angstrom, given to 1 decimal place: 4061.5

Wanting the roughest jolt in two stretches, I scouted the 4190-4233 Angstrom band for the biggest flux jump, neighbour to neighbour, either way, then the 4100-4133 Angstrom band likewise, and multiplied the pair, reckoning 10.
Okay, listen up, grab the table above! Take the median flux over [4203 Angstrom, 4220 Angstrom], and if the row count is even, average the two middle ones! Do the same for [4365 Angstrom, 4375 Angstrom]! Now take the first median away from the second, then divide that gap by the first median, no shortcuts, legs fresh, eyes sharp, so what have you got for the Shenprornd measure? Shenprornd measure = -0.13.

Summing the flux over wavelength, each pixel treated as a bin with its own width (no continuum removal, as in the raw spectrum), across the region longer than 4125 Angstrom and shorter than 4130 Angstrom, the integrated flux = 112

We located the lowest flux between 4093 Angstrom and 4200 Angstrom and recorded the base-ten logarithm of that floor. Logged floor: 1.12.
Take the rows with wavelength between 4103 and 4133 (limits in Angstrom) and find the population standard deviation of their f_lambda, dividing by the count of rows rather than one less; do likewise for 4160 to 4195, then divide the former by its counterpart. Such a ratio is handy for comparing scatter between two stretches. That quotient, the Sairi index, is 3.1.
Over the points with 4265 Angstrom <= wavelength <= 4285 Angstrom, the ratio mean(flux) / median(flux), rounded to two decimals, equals 0.99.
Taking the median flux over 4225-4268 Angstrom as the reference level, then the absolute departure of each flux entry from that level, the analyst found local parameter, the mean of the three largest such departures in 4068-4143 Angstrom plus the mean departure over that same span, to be 24.3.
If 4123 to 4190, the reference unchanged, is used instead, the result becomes 11.4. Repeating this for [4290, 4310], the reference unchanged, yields 2.2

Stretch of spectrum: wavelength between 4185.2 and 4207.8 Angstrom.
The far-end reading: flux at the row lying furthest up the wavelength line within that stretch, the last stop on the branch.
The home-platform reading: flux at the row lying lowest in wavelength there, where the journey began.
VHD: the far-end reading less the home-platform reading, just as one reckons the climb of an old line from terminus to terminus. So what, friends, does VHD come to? -1.8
